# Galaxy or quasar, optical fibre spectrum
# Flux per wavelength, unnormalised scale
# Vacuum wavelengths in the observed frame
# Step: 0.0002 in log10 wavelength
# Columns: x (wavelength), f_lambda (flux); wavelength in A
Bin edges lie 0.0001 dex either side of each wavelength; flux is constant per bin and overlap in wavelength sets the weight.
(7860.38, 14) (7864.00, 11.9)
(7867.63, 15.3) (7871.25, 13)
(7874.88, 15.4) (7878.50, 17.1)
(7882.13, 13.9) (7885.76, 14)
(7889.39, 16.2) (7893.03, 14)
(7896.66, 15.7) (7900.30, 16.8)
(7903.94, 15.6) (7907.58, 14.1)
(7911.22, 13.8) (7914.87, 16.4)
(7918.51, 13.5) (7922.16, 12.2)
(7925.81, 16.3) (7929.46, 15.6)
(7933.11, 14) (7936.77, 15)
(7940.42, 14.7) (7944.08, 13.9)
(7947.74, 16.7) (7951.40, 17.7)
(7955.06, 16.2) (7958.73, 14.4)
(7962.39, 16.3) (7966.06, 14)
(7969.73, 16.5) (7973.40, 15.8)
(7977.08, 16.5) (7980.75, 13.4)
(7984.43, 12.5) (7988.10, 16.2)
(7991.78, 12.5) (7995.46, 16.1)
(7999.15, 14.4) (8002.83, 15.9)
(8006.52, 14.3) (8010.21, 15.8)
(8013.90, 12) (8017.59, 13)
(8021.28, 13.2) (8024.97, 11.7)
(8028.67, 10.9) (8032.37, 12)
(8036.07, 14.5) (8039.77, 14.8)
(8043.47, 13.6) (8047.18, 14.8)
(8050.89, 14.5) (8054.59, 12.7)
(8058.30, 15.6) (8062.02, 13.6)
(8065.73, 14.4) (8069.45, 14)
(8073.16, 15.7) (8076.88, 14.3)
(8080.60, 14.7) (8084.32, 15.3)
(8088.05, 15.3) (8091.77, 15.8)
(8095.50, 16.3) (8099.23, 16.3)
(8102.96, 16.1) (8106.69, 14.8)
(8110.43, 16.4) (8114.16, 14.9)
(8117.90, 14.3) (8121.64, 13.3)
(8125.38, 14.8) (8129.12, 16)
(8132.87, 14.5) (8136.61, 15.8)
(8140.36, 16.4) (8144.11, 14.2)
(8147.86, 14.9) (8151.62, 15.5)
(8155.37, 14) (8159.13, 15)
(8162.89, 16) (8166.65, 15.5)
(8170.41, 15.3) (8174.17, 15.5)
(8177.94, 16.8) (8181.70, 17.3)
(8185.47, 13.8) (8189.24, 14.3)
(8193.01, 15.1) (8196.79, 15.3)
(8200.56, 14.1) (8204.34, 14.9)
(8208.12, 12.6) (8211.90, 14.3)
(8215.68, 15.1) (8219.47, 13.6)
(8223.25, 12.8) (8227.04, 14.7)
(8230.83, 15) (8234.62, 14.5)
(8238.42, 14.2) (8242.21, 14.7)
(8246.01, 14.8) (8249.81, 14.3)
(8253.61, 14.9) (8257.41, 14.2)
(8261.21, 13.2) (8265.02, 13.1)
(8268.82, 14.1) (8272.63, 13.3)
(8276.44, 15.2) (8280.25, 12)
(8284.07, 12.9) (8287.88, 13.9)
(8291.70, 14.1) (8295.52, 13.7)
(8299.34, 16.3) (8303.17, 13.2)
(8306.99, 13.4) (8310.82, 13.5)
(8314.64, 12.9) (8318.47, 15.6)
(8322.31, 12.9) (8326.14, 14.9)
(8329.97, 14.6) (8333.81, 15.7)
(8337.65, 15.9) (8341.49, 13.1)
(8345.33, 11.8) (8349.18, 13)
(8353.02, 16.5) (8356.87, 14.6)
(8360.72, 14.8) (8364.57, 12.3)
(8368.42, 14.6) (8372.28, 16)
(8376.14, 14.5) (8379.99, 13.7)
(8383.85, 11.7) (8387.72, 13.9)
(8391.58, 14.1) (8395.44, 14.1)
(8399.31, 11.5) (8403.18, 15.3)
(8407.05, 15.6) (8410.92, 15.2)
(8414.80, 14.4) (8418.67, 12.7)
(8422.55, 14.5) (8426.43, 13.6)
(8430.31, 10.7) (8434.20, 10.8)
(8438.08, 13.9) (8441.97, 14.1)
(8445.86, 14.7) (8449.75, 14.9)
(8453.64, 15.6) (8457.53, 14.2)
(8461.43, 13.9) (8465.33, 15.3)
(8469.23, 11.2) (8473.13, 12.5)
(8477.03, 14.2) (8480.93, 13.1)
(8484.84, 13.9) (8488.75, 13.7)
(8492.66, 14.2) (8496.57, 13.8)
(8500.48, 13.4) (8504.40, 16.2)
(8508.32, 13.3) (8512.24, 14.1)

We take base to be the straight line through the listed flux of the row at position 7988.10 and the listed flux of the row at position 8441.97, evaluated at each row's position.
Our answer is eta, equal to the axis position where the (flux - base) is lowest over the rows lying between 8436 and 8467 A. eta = 8438.08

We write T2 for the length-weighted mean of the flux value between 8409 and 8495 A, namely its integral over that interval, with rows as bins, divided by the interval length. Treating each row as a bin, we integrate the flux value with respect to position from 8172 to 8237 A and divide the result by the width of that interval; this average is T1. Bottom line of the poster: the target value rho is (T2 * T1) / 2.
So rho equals 101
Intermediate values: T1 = 14.7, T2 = 13.7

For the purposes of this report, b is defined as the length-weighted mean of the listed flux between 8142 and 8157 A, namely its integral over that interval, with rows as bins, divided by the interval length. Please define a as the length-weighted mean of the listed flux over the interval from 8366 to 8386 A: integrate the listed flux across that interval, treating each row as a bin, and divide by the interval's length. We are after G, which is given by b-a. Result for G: 0.6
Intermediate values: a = 14.0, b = 14.7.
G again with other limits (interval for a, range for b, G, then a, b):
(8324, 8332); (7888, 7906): 0.9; 14.7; 15.6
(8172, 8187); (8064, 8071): -1.7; 15.9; 14.2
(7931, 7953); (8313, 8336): -0.8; 15.3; 14.5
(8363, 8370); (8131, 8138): 1.7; 13.5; 15.1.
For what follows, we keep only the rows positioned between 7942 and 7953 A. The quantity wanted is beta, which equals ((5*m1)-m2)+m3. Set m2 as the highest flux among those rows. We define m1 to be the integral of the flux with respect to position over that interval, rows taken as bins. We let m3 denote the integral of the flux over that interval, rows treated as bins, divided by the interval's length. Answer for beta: 880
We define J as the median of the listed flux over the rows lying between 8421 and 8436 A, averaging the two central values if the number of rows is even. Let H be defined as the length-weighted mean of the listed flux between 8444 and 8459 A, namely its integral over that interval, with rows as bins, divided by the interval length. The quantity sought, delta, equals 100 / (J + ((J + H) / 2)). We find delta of 3.9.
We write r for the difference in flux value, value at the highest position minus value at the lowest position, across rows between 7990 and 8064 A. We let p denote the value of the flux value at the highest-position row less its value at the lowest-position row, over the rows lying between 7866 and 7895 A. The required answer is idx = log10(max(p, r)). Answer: 0.0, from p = -1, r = 1.1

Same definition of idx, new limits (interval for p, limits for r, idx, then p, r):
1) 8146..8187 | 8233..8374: 0.2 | -1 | 1.5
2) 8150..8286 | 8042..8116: 0.1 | -3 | 1.3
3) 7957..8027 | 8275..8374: -0.1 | -3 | 0.8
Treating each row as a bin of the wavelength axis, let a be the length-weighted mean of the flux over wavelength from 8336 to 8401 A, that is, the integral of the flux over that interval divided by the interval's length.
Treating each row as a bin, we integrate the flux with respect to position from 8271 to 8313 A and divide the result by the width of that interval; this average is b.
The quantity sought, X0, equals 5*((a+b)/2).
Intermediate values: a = 13.9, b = 13.8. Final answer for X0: 69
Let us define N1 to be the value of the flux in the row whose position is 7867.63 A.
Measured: 15.3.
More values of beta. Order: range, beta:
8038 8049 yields 791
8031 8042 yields 760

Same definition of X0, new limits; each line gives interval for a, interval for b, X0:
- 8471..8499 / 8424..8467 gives 69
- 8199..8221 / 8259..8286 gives 69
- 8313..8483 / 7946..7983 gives 74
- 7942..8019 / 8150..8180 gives 76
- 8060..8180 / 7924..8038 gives 74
